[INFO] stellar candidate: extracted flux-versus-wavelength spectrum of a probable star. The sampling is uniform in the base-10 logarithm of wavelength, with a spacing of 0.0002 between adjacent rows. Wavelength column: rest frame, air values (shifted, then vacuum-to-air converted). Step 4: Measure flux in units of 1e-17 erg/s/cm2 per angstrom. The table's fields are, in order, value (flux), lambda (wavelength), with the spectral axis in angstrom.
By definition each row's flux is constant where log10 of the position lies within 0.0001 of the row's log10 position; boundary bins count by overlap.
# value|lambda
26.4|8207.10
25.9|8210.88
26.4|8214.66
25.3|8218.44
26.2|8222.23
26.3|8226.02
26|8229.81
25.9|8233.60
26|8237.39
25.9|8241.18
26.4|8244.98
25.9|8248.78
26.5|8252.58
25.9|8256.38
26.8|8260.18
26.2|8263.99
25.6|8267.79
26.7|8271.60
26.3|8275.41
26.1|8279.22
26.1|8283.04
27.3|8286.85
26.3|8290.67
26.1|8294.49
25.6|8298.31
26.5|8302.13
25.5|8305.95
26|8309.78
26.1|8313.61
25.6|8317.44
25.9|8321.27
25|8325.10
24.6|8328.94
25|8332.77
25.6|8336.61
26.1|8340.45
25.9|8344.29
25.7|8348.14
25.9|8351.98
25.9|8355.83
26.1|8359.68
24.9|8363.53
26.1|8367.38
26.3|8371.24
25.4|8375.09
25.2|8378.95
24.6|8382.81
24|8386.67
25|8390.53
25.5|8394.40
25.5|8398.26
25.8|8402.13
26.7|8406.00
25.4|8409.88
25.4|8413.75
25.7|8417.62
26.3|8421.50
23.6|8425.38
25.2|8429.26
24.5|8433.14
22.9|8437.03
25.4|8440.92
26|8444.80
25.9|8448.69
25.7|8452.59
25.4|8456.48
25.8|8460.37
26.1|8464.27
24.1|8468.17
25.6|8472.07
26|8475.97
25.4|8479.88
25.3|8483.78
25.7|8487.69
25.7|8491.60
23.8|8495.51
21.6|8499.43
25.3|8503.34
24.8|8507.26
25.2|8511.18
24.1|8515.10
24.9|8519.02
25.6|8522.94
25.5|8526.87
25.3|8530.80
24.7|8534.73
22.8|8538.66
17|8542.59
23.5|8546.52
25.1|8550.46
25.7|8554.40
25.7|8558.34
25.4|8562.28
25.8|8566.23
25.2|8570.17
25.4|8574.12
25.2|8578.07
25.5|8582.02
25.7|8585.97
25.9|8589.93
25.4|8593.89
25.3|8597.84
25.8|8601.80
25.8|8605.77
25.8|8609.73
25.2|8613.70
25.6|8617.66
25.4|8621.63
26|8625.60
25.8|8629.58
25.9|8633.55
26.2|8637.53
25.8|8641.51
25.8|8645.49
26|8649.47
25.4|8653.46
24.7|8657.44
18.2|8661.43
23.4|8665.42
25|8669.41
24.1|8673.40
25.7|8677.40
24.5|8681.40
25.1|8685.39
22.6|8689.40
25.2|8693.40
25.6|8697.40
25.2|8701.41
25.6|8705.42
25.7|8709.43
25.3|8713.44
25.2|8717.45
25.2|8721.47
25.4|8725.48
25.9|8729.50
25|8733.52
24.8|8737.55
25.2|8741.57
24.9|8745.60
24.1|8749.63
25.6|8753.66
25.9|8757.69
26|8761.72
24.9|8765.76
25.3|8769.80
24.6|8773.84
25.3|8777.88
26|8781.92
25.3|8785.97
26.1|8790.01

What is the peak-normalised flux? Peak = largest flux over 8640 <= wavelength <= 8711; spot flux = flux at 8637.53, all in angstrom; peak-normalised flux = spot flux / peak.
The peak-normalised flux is 1.01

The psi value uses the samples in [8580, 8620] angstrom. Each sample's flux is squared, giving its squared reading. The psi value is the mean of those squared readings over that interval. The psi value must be 655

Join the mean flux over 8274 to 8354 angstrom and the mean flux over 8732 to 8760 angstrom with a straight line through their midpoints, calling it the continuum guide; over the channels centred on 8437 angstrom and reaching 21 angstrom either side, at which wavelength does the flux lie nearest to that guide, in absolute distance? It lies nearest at 8417.62 angstrom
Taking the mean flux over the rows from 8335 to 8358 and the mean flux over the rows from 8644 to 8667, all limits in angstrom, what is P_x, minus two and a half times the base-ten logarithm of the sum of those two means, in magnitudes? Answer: -4.24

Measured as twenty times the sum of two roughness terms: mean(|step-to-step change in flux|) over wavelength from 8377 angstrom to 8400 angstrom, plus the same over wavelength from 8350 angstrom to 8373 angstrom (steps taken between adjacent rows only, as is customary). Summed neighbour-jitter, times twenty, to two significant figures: 22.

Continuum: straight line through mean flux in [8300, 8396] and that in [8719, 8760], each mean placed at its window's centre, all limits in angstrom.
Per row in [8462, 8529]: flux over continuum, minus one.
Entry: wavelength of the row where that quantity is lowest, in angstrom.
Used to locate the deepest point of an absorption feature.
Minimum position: 8499.43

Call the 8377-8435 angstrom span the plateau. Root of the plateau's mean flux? 5.02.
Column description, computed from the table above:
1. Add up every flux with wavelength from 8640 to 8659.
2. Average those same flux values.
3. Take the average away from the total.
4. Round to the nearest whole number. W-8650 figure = 102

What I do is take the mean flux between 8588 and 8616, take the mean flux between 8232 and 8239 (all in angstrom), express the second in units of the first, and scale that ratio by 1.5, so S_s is 1.521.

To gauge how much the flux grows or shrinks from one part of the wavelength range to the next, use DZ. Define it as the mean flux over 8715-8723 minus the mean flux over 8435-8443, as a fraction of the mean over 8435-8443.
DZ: 0.04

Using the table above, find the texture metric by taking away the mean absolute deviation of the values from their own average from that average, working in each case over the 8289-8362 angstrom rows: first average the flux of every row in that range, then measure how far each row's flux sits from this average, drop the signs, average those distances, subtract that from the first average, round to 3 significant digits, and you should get 25.4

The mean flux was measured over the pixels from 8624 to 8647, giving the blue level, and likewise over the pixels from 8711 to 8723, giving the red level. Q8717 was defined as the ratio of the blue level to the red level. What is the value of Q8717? 1.03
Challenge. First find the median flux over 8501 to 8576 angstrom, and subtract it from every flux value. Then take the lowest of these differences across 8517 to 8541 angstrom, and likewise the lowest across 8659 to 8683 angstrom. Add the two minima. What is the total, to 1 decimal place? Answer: -9.4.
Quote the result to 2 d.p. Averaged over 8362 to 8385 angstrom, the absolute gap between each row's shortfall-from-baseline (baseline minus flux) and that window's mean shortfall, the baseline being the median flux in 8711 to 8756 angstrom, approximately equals 0.52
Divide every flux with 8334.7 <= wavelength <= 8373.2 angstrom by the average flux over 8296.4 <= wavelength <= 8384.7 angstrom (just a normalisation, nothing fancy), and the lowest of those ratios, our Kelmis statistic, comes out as 0.97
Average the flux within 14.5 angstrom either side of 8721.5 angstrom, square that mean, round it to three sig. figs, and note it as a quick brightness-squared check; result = 644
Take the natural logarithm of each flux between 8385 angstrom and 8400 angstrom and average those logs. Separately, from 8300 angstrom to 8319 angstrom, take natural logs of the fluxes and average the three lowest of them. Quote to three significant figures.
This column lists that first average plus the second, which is 6.47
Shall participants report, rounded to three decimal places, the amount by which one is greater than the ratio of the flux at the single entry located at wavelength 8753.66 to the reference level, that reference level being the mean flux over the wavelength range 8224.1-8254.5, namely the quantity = 0.020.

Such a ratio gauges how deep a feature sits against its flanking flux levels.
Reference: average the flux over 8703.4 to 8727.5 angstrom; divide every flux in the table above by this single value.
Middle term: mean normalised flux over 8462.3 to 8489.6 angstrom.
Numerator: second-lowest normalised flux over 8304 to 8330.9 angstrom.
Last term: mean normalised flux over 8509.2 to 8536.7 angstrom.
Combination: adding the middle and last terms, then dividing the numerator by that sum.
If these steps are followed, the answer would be 0.495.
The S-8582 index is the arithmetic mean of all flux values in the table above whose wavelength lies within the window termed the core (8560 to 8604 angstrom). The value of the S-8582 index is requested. 25.5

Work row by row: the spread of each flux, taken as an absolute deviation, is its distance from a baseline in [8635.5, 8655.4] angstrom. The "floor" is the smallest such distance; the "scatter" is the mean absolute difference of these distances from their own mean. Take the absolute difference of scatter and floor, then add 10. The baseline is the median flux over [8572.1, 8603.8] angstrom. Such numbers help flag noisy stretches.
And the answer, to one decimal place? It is 10.1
